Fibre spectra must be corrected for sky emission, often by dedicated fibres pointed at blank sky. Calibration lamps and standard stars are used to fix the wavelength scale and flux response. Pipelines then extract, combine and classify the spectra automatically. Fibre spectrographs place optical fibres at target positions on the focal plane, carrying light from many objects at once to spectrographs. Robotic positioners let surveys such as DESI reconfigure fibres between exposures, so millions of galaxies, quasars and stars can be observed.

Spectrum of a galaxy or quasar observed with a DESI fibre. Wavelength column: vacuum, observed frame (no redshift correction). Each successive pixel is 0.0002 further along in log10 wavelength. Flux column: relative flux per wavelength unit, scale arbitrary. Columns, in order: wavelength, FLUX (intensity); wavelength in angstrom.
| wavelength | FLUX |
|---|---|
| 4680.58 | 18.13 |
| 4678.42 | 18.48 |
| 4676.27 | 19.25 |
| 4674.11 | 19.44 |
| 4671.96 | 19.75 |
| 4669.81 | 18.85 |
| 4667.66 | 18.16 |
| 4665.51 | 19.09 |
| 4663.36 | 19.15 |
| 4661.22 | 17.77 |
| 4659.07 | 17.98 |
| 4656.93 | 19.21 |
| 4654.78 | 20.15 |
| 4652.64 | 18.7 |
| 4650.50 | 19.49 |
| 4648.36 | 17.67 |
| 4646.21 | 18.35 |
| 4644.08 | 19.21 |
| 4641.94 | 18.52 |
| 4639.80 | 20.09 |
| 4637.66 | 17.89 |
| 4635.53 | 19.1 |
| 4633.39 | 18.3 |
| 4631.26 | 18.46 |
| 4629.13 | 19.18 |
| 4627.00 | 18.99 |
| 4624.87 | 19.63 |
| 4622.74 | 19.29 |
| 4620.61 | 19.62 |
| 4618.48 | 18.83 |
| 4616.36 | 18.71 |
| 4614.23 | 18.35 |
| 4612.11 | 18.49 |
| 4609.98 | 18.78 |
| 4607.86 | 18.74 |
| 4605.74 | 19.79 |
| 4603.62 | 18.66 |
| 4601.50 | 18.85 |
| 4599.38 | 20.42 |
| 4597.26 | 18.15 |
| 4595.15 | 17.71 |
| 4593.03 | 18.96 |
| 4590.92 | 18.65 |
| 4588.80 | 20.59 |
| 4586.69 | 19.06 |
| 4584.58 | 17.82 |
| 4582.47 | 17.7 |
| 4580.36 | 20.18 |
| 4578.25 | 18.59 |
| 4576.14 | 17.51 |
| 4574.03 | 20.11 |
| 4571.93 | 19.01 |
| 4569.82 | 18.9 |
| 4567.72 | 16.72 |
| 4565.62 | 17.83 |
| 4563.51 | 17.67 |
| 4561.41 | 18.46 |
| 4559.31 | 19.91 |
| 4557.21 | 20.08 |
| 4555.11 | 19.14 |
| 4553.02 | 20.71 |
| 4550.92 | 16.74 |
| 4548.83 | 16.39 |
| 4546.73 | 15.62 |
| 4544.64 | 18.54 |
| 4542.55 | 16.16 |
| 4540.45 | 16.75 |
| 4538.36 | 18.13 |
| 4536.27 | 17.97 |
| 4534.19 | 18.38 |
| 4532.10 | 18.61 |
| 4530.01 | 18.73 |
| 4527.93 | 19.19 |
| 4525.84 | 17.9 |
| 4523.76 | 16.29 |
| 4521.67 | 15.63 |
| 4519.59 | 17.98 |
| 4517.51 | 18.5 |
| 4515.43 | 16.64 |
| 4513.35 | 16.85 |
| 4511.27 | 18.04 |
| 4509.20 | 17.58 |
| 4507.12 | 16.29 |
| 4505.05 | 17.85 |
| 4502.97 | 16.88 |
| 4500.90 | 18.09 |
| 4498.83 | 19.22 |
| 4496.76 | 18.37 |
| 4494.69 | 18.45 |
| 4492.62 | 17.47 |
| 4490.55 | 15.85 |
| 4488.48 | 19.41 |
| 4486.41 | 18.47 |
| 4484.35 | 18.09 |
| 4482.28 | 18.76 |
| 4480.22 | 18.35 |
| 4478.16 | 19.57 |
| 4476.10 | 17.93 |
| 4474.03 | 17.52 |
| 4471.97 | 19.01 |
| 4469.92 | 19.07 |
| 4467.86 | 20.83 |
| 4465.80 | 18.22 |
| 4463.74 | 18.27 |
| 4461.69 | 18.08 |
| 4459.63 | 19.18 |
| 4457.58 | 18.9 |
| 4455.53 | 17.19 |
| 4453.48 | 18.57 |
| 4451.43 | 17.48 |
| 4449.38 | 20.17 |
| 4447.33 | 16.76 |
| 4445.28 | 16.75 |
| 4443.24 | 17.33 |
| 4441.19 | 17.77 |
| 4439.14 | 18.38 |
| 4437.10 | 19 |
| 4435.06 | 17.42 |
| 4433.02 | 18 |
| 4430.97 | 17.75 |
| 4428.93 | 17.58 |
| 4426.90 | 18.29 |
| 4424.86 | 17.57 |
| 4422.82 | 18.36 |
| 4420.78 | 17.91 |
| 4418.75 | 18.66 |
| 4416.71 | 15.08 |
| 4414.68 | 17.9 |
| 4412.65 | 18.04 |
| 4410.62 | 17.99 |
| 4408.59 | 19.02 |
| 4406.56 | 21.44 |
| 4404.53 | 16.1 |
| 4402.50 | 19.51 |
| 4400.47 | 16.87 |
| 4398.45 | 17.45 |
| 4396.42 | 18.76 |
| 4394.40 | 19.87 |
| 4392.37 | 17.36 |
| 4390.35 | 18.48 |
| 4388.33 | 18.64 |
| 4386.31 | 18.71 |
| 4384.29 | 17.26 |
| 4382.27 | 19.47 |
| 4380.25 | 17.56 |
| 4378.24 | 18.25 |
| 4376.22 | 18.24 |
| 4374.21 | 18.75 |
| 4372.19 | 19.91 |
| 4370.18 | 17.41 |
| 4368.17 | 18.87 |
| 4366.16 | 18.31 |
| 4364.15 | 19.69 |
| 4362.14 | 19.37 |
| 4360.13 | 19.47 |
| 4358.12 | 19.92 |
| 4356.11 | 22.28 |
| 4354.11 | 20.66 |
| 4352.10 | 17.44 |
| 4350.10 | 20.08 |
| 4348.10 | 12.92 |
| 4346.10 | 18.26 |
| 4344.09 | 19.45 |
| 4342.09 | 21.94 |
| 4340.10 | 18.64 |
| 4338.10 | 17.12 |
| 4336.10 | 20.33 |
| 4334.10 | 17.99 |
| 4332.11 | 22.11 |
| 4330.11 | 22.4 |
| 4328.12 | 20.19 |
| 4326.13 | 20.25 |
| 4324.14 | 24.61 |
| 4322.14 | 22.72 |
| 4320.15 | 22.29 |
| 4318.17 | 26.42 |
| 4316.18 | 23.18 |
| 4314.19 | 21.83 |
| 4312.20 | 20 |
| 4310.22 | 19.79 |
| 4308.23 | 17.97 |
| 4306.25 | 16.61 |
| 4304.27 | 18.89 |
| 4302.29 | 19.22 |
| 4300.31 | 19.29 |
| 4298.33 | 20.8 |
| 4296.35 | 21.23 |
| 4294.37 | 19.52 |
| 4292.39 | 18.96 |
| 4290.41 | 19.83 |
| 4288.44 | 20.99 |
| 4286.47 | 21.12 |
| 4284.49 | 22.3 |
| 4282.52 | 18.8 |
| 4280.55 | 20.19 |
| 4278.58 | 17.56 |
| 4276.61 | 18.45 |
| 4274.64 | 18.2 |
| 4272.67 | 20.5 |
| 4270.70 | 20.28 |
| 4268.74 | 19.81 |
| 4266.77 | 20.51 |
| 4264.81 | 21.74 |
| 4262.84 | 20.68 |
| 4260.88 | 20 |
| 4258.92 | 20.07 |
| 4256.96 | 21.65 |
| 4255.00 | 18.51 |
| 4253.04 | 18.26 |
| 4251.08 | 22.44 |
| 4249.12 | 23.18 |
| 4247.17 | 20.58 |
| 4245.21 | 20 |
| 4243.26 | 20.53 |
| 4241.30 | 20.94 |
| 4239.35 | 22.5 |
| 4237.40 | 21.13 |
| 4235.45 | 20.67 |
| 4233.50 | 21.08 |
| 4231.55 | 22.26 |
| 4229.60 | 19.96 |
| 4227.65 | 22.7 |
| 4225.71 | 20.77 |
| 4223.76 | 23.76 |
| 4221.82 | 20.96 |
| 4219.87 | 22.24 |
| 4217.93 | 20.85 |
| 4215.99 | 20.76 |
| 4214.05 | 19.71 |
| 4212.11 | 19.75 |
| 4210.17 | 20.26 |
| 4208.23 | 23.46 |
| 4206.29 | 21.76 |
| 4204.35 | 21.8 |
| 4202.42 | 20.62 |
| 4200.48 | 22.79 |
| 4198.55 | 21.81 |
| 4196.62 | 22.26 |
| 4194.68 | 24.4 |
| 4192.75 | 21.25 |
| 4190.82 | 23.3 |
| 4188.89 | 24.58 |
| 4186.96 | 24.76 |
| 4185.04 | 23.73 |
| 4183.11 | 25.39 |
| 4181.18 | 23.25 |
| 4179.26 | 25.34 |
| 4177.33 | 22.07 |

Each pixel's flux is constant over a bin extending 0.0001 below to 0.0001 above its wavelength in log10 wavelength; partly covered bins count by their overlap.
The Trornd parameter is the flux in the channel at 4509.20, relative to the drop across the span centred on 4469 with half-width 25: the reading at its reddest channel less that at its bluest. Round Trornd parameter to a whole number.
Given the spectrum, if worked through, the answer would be 24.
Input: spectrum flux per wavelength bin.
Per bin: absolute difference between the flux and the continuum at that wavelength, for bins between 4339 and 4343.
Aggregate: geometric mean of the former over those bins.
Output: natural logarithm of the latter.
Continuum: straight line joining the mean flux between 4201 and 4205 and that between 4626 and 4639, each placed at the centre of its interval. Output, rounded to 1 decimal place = 0.5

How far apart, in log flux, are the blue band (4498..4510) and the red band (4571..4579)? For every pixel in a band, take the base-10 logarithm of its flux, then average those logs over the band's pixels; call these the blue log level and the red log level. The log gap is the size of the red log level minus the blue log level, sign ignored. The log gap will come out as 0.028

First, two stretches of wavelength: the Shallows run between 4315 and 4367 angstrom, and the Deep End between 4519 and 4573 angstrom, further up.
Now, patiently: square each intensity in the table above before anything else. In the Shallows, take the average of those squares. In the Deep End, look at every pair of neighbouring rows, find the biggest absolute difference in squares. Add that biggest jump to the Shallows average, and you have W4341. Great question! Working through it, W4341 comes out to 568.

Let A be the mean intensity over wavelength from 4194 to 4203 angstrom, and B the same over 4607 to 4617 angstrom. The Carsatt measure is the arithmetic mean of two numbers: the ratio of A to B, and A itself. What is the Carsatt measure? 11.8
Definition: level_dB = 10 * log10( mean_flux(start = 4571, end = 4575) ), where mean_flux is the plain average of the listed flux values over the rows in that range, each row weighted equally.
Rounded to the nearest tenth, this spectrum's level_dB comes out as 12.9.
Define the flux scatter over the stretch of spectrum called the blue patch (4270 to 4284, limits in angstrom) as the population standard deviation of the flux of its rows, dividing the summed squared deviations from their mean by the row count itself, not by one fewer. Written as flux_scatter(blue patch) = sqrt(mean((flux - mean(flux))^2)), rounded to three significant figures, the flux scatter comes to 1.08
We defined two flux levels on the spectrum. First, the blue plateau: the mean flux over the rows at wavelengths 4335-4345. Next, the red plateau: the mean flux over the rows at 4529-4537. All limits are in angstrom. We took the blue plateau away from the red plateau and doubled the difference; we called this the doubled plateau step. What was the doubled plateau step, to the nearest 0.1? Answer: -2.1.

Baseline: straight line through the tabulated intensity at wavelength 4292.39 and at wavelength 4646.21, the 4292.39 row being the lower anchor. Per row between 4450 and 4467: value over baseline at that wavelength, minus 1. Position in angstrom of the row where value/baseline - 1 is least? 4455.53 angstrom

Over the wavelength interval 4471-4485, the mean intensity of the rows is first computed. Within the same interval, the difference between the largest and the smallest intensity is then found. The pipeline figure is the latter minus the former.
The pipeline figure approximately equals -16.4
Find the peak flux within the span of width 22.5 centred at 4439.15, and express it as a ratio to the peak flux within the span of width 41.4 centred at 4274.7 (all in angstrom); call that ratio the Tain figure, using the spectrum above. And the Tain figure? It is 0.904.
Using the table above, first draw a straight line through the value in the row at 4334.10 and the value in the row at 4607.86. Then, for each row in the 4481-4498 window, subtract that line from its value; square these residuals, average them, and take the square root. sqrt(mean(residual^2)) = 1.05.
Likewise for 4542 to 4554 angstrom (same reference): 2.13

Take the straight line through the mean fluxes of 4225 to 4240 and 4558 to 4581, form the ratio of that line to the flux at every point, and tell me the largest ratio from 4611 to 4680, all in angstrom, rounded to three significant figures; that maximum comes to 1.02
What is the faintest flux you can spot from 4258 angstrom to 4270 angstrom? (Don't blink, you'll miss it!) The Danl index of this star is 19.81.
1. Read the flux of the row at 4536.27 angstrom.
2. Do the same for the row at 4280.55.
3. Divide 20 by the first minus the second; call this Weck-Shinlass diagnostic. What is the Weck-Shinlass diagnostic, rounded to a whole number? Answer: -9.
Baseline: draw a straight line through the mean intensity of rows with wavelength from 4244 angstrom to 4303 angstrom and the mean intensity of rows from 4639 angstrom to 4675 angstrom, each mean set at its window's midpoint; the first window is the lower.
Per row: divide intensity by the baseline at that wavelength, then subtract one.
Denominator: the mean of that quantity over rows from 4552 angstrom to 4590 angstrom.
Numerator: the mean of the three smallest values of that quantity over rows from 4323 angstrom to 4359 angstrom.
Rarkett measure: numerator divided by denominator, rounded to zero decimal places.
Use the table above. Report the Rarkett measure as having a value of 13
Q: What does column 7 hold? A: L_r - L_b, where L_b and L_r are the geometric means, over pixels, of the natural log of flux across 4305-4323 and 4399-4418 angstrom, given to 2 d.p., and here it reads -0.16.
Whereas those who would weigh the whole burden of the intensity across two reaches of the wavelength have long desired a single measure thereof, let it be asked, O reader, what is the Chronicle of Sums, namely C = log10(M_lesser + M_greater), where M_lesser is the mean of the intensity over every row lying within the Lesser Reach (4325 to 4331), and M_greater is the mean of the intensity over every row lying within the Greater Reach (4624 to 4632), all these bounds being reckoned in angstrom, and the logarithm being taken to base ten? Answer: 1.60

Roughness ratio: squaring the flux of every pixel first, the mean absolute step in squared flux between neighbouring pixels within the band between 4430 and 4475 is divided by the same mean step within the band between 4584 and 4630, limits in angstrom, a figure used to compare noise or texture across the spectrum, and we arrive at 1.3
